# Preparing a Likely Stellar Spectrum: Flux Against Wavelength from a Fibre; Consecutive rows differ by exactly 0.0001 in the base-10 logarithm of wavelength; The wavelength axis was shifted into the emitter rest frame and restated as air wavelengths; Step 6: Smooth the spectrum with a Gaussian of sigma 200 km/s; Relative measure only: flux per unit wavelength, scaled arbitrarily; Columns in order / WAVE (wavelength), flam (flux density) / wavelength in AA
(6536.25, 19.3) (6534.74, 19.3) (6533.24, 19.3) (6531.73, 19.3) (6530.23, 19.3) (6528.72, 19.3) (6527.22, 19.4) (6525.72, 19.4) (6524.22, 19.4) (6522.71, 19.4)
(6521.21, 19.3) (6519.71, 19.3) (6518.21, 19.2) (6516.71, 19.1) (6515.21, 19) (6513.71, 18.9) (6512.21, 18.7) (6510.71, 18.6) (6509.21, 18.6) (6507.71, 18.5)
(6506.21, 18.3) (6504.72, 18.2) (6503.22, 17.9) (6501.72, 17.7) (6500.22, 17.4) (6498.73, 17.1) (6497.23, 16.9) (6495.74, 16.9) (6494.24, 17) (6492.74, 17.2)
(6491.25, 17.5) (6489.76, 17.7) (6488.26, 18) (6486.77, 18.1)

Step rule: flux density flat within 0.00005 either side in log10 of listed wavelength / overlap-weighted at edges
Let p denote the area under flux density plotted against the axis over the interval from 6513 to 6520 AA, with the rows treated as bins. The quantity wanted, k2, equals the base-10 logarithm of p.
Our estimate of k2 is 2.13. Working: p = 134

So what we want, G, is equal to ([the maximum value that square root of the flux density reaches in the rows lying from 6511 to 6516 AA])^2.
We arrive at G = 19.0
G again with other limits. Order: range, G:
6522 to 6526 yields 19.4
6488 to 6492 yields 18.0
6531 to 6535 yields 19.3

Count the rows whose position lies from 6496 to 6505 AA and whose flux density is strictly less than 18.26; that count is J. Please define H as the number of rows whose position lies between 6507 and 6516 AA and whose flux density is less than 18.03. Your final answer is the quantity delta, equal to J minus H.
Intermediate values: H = 0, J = 6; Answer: 6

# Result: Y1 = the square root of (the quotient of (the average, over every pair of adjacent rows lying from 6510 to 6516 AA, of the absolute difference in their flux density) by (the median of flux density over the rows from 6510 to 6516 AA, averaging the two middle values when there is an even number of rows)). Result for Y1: 0.084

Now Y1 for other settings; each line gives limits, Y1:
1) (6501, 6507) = 0.105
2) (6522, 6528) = 0.000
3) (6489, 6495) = 0.116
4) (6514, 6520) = 0.072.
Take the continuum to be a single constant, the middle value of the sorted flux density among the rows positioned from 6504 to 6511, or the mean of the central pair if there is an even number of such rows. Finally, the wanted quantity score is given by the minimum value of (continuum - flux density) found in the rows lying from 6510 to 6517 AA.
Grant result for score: -0.6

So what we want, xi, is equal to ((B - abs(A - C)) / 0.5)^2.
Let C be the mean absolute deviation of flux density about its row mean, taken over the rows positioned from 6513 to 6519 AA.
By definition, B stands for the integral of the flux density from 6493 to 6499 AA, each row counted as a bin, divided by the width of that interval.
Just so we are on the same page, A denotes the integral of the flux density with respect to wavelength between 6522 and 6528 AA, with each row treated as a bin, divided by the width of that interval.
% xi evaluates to 21.9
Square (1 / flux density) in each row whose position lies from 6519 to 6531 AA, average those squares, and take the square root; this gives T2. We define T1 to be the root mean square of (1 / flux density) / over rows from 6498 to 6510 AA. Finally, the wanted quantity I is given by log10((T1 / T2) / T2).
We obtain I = 1.32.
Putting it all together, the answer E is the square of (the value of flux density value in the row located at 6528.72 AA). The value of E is 372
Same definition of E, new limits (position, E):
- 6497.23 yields 286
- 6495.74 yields 286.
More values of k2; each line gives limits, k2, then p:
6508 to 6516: 2.18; 150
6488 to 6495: 2.09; 122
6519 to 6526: 2.13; 135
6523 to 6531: 2.19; 155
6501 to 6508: 2.10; 127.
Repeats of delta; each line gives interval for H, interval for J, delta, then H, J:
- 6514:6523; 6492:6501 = 6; 0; 6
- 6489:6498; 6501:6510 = -3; 6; 3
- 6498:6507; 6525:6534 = -4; 4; 0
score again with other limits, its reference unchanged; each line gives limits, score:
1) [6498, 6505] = 0.3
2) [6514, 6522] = -0.8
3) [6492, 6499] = 1.3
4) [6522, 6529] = -0.9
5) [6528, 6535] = -0.8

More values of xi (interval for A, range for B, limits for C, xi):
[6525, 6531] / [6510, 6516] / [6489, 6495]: 0.4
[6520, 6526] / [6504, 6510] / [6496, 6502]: 1.8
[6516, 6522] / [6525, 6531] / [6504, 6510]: 0.3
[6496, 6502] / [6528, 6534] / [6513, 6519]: 18.7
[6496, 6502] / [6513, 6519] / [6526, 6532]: 14.0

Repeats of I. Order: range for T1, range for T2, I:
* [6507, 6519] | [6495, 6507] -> 1.21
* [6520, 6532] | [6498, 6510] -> 1.22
